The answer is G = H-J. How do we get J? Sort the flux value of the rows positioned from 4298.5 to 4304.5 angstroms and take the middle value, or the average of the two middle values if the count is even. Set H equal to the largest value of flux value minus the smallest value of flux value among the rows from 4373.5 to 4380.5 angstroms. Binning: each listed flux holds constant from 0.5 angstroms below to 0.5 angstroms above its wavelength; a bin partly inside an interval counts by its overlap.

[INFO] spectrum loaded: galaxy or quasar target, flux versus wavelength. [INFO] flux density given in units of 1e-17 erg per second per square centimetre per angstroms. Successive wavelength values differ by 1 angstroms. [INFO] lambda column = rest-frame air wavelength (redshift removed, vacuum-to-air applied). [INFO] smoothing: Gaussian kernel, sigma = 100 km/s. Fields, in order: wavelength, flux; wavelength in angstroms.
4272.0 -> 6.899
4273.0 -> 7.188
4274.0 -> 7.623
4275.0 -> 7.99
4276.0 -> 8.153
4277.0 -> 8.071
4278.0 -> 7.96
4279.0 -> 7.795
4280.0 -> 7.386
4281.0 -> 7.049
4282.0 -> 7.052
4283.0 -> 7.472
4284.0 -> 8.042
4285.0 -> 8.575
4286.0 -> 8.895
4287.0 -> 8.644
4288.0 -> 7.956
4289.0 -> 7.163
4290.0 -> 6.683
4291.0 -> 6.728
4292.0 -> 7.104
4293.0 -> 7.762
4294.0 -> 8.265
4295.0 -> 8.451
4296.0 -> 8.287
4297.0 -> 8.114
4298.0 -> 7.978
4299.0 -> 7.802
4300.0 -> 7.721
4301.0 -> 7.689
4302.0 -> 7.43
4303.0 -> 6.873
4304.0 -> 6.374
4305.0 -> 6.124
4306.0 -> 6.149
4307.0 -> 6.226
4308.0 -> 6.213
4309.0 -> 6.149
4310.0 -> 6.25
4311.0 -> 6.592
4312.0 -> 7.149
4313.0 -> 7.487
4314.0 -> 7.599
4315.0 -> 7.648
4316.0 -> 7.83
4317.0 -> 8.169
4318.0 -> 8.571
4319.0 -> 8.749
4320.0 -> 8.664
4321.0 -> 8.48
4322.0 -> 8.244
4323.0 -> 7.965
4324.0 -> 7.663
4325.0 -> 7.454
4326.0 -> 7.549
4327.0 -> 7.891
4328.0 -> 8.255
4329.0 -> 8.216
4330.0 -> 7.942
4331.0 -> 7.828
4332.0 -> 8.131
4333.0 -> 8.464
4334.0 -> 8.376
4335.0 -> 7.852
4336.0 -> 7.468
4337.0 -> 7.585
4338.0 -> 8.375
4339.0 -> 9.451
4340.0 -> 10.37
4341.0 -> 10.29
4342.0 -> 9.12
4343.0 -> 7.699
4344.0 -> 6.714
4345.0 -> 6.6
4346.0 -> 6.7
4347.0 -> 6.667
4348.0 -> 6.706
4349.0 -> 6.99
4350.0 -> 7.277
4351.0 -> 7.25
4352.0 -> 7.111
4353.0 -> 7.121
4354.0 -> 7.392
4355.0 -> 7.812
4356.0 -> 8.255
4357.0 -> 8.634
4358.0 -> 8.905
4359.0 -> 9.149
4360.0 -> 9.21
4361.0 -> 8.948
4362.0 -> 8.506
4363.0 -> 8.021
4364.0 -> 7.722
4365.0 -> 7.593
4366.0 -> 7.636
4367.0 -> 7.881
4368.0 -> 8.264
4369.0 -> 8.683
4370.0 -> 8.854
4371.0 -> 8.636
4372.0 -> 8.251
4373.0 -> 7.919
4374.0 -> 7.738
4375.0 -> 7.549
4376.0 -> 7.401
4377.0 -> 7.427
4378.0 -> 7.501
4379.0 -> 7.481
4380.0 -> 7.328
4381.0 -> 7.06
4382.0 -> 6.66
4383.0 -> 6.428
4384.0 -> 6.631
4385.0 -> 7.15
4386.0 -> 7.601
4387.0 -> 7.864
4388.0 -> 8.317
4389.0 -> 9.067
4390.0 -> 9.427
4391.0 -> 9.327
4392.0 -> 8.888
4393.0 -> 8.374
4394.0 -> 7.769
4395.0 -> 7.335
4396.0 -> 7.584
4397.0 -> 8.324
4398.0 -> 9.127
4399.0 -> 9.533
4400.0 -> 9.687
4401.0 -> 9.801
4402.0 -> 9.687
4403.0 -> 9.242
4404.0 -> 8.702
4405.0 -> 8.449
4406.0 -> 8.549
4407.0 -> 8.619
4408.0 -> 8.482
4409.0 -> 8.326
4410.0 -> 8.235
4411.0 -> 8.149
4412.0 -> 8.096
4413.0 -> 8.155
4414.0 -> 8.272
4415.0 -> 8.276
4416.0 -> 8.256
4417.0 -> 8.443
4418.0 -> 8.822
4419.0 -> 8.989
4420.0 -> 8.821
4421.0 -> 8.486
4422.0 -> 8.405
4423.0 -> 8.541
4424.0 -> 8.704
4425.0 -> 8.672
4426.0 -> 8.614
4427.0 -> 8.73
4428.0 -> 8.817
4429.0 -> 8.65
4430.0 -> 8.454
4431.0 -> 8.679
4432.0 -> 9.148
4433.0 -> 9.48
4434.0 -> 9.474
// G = -7.1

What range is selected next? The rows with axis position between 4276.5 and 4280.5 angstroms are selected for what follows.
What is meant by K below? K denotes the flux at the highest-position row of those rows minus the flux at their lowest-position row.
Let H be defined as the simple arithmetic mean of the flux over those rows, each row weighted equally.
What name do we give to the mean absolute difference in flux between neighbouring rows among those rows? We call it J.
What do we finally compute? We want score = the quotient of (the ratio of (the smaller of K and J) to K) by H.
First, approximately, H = 7.8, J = 0.228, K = -0.7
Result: 0.128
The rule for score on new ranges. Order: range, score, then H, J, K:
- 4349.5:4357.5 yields 0.023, 7.6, 0.241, 1.4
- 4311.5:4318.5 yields 0.021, 7.8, 0.237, 1.4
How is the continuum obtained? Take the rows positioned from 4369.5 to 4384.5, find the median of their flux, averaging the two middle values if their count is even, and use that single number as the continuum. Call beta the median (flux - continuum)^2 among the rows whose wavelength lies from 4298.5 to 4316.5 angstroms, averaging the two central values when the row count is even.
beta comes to 0.2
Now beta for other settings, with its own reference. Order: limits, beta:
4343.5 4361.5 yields 0.6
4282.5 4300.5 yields 0.4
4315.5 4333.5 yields 0.4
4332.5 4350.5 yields 0.6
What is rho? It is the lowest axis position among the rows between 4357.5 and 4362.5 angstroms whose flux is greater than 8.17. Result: 4358.0 angstroms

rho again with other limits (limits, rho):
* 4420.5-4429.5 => 4421.0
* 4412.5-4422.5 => 4414.0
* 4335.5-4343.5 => 4338.0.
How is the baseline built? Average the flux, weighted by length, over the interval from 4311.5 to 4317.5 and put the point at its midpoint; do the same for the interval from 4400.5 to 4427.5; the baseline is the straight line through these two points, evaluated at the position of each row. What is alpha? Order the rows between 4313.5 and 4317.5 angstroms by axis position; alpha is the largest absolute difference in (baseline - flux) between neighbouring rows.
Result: 0.33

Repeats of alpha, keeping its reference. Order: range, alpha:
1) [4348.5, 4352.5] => 0.28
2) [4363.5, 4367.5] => 0.24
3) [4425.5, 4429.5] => 0.18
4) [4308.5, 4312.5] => 0.55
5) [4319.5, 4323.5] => 0.29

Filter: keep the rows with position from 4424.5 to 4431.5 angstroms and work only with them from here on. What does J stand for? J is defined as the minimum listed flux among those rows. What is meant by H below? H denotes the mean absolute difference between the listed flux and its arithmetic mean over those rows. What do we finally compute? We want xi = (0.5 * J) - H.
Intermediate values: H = 0.07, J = 8.454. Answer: 4.2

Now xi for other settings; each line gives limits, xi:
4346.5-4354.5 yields 3.1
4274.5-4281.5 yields 3.2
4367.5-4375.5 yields 3.4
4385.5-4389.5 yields 3.3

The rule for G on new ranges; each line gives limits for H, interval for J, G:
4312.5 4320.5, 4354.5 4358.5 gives -7.2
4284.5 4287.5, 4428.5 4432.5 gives -8.3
